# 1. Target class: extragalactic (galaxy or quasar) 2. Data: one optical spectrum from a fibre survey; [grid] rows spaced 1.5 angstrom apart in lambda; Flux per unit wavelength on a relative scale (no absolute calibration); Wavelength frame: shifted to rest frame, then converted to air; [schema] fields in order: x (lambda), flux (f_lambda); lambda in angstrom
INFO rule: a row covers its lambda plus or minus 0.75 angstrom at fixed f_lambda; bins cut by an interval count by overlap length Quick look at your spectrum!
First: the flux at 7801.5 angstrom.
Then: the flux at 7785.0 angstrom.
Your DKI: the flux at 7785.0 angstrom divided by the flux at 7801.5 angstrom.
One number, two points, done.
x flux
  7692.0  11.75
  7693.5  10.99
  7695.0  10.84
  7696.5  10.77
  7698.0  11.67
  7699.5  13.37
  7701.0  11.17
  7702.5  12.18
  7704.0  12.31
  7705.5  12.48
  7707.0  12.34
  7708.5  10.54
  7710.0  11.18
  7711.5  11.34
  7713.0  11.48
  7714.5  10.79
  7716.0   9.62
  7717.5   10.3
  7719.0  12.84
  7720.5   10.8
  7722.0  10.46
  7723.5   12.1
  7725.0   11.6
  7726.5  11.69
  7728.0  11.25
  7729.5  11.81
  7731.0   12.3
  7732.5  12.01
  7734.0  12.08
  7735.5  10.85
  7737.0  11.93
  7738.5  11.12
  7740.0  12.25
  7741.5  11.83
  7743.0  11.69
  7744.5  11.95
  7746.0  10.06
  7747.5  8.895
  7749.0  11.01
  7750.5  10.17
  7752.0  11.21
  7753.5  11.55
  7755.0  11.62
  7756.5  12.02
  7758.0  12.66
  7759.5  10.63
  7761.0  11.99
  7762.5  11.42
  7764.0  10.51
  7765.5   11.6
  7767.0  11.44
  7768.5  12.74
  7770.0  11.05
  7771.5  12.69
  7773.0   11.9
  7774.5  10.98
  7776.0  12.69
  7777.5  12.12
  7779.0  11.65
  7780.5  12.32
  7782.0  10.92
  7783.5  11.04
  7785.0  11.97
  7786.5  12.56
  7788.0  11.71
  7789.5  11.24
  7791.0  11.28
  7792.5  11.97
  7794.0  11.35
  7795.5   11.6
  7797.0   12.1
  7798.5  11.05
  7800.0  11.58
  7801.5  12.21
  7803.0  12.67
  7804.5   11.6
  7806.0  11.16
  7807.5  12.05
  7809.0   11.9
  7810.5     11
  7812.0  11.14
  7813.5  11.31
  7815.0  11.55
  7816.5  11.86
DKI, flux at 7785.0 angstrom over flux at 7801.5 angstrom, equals 0.98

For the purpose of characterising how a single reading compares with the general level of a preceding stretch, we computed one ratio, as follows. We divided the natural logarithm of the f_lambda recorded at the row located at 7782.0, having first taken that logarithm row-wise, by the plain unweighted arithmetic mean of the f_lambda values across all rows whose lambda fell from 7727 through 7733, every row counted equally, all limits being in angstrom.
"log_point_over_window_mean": 0.202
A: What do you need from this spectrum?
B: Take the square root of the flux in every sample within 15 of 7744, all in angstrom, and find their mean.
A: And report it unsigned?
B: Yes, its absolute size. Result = 3.38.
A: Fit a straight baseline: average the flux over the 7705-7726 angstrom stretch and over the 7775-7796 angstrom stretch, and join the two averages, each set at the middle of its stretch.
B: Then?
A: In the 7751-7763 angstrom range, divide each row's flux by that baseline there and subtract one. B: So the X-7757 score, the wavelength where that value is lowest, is 7759.5 angstrom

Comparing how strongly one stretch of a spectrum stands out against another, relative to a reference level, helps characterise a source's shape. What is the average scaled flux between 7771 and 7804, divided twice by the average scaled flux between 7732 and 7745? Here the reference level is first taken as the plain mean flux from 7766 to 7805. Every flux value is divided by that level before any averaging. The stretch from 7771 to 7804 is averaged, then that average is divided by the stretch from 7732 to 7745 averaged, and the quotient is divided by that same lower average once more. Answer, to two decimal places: 1.01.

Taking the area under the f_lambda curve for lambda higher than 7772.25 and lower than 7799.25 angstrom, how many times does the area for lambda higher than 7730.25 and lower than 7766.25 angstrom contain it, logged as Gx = 1.3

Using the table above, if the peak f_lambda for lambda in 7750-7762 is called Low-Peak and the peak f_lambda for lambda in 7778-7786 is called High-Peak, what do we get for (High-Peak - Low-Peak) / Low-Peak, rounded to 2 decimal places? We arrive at -0.03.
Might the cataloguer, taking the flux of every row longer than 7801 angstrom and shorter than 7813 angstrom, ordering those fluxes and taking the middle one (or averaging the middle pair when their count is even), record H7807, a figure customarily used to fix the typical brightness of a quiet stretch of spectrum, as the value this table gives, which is 11.75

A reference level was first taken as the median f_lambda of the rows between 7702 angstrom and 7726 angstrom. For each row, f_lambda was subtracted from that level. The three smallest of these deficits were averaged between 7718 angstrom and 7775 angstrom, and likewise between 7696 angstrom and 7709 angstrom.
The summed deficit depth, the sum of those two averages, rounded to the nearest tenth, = -2.7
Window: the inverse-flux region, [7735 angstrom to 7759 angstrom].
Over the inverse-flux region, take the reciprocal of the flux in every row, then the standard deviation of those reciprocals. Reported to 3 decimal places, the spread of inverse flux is 0.008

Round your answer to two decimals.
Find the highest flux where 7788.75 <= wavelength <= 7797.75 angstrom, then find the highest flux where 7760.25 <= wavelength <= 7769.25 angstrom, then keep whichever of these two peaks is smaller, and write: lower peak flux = 12.10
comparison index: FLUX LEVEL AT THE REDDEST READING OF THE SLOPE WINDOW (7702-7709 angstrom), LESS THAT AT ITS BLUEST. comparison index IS -1.6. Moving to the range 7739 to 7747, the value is -2.2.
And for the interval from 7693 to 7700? 2.4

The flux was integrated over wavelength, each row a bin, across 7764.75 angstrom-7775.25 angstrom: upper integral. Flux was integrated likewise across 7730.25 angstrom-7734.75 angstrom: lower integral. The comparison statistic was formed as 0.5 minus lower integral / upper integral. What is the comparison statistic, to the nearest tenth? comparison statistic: 0.1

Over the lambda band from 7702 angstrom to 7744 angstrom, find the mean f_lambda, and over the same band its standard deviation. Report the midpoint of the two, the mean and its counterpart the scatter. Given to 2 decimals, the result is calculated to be 6.15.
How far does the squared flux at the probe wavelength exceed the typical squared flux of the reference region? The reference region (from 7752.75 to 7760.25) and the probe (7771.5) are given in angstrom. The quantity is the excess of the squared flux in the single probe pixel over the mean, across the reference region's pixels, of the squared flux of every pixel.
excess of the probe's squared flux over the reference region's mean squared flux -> 24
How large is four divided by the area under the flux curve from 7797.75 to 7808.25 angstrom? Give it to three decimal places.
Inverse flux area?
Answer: 0.032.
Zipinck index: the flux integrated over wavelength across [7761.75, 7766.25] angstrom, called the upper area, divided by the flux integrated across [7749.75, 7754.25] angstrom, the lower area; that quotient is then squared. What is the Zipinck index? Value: 1.04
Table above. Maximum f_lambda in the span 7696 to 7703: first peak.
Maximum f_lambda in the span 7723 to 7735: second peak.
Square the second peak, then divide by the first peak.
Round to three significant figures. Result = 11.3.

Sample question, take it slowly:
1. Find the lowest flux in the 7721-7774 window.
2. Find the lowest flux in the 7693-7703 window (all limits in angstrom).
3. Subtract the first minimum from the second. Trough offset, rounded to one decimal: 1.9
